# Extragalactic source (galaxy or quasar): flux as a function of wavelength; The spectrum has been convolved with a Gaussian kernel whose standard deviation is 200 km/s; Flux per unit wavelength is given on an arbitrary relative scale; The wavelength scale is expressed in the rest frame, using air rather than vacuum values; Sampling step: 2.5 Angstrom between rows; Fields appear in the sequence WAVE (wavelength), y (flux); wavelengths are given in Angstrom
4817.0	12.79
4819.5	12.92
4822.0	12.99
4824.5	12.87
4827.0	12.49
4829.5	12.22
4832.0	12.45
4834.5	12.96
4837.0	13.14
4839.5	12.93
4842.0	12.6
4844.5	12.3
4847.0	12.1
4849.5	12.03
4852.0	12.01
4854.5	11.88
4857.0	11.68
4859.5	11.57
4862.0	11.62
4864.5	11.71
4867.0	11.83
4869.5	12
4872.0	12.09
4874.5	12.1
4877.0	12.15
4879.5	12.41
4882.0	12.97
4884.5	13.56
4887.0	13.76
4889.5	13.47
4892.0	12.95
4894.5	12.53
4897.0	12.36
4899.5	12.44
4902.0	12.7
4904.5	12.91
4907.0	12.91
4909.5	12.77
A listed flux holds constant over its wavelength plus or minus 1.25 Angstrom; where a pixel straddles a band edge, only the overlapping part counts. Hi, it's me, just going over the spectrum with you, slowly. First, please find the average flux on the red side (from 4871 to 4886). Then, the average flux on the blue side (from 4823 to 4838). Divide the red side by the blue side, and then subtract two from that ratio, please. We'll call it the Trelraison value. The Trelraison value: -1.01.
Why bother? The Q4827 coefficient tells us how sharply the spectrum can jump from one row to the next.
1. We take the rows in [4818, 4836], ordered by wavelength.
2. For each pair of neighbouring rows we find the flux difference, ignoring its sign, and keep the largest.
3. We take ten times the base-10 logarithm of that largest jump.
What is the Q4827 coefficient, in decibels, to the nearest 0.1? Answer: -2.9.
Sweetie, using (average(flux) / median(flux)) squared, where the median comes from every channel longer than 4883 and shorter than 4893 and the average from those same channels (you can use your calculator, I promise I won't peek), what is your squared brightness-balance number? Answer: 0.99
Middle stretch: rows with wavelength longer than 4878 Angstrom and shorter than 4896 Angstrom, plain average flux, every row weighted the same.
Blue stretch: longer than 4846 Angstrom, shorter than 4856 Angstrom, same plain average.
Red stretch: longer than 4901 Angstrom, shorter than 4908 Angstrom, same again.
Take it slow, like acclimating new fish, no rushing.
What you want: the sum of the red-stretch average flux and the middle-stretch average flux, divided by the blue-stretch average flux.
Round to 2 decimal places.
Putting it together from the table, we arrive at 2.16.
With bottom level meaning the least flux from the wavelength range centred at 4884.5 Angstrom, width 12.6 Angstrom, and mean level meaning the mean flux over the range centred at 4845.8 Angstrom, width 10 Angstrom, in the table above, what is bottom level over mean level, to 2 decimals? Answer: 1.01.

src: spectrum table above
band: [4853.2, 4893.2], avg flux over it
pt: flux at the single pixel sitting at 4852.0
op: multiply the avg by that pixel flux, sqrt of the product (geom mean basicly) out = 12.2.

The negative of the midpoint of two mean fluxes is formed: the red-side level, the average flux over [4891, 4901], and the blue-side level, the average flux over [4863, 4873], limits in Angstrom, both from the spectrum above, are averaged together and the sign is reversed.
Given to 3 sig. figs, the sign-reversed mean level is -12.2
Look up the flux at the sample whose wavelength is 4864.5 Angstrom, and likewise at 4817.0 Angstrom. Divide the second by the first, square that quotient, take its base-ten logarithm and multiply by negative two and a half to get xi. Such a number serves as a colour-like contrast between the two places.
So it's -0.19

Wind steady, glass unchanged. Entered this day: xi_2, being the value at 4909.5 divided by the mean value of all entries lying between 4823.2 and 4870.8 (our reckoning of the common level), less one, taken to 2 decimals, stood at 0.04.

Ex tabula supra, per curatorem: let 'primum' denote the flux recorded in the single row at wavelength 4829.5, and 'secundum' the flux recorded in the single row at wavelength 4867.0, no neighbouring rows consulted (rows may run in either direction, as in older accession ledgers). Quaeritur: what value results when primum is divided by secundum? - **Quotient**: 1.03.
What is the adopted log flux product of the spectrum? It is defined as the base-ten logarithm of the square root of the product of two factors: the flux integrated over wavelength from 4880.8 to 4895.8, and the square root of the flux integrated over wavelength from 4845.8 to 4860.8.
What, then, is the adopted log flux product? 1.71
